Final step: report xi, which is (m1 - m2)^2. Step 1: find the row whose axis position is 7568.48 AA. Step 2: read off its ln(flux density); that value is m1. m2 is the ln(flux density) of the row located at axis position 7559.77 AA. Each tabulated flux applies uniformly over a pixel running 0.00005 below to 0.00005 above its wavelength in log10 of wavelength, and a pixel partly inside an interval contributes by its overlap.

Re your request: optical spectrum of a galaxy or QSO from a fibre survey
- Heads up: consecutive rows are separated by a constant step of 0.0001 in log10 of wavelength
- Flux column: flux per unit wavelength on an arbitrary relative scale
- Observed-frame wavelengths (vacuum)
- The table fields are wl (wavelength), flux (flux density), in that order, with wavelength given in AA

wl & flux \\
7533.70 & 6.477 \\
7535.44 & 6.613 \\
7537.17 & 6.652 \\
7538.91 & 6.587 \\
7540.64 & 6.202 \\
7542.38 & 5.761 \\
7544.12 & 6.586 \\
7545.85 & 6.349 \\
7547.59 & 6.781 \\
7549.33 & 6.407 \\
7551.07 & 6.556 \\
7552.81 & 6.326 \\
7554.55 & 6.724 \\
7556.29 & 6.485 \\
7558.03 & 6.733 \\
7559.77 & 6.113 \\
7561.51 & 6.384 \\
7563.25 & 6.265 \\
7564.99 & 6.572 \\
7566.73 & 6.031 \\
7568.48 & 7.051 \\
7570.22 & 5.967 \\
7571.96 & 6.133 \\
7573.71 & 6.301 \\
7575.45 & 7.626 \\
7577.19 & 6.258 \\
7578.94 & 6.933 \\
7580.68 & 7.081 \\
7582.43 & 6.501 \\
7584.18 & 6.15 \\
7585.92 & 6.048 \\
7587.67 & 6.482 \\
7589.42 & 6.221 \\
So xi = 0.020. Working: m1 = 1.95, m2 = 1.81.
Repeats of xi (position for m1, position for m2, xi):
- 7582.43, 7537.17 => 0.001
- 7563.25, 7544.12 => 0.002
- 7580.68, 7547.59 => 0.002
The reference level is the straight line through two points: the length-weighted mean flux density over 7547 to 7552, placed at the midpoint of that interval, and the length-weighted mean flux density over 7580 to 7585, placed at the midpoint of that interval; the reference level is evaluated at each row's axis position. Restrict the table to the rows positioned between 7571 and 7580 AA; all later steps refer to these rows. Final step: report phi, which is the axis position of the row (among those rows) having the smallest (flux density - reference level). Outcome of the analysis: 7571.96 AA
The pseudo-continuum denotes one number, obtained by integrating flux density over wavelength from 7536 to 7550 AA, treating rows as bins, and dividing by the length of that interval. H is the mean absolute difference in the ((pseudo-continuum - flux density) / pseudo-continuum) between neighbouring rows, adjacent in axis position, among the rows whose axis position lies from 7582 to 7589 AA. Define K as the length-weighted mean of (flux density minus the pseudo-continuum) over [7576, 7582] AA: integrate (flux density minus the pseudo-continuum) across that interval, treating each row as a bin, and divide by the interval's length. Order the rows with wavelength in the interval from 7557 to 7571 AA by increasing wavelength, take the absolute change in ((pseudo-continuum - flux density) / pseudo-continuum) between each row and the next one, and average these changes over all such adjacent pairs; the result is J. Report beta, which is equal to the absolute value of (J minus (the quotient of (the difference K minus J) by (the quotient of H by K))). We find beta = 2.1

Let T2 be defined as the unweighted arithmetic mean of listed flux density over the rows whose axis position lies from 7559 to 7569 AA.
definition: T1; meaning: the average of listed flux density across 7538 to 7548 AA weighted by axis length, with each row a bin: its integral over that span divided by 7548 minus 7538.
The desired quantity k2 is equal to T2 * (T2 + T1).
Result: 81.7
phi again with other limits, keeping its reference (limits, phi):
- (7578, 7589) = 7585.92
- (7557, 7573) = 7570.22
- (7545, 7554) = 7552.81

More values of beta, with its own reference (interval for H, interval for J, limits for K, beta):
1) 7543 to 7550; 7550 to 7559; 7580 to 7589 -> 0.0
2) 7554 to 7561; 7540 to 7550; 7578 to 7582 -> 3.9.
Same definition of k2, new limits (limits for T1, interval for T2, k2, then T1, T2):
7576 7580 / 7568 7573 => 83.6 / 6.71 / 6.38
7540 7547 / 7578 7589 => 83.5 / 6.25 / 6.53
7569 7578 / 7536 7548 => 82.8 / 6.49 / 6.42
